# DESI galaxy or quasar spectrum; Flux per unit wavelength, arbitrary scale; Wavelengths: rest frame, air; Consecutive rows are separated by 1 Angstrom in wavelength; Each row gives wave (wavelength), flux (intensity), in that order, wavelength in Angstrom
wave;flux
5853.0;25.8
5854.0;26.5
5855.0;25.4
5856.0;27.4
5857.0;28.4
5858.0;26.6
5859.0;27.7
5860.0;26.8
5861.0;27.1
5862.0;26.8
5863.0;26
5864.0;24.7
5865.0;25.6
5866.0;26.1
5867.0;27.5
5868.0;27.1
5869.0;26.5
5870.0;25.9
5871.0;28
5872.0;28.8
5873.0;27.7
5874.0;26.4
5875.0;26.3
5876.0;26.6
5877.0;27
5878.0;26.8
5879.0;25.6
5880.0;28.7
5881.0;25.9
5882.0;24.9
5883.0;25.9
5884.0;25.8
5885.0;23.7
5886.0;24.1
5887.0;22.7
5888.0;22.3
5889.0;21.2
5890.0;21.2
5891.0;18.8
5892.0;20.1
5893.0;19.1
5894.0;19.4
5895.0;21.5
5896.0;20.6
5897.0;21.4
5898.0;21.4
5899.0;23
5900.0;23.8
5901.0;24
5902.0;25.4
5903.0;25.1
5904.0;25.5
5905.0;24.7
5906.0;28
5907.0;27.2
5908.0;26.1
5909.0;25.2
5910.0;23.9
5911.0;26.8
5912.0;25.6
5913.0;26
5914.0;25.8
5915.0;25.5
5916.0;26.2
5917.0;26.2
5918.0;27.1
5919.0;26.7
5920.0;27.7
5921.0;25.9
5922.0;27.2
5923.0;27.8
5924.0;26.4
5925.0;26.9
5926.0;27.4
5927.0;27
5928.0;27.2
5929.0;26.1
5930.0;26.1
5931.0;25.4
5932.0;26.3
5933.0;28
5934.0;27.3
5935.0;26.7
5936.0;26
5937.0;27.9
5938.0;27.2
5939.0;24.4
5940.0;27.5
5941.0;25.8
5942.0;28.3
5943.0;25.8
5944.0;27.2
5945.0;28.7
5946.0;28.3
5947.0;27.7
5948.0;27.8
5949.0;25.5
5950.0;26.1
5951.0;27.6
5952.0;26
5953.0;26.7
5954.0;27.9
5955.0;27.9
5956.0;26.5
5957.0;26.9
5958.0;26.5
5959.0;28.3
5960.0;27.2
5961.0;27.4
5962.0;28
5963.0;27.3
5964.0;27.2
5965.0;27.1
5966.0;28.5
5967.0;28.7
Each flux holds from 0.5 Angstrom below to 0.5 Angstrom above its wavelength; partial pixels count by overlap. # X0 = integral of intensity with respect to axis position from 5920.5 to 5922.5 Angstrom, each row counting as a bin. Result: 53.1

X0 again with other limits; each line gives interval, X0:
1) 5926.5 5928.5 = 54.2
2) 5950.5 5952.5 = 53.6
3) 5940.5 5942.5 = 54.1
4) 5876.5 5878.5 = 53.8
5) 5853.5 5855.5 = 51.9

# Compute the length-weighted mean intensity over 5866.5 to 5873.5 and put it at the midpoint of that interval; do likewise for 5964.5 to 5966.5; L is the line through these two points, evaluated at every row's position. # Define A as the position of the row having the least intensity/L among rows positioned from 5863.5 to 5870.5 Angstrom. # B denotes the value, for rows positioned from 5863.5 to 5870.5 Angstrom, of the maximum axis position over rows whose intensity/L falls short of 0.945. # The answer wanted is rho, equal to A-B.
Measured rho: -1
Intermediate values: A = 5864.0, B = 5865.0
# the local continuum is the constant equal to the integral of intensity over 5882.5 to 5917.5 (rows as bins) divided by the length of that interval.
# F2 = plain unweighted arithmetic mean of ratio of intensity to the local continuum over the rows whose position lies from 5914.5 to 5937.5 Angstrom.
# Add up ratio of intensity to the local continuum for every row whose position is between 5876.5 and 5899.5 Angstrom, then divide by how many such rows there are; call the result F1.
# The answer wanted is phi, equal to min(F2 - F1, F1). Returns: 0.15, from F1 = 0.97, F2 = 1.123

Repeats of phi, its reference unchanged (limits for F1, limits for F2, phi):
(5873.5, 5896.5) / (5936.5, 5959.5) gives 0.14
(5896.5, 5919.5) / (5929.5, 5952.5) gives 0.07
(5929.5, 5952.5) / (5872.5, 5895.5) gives -0.12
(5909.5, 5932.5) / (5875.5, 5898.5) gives -0.13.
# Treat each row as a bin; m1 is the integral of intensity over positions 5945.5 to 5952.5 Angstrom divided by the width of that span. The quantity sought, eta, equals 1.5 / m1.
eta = 0.0556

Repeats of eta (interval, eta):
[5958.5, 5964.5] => 0.0544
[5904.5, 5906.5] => 0.0569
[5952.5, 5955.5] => 0.0545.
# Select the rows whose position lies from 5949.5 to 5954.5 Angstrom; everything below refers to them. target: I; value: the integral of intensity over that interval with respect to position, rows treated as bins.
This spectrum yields 134.3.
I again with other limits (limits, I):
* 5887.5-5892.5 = 103.6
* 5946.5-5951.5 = 134.7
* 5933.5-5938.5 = 135.1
